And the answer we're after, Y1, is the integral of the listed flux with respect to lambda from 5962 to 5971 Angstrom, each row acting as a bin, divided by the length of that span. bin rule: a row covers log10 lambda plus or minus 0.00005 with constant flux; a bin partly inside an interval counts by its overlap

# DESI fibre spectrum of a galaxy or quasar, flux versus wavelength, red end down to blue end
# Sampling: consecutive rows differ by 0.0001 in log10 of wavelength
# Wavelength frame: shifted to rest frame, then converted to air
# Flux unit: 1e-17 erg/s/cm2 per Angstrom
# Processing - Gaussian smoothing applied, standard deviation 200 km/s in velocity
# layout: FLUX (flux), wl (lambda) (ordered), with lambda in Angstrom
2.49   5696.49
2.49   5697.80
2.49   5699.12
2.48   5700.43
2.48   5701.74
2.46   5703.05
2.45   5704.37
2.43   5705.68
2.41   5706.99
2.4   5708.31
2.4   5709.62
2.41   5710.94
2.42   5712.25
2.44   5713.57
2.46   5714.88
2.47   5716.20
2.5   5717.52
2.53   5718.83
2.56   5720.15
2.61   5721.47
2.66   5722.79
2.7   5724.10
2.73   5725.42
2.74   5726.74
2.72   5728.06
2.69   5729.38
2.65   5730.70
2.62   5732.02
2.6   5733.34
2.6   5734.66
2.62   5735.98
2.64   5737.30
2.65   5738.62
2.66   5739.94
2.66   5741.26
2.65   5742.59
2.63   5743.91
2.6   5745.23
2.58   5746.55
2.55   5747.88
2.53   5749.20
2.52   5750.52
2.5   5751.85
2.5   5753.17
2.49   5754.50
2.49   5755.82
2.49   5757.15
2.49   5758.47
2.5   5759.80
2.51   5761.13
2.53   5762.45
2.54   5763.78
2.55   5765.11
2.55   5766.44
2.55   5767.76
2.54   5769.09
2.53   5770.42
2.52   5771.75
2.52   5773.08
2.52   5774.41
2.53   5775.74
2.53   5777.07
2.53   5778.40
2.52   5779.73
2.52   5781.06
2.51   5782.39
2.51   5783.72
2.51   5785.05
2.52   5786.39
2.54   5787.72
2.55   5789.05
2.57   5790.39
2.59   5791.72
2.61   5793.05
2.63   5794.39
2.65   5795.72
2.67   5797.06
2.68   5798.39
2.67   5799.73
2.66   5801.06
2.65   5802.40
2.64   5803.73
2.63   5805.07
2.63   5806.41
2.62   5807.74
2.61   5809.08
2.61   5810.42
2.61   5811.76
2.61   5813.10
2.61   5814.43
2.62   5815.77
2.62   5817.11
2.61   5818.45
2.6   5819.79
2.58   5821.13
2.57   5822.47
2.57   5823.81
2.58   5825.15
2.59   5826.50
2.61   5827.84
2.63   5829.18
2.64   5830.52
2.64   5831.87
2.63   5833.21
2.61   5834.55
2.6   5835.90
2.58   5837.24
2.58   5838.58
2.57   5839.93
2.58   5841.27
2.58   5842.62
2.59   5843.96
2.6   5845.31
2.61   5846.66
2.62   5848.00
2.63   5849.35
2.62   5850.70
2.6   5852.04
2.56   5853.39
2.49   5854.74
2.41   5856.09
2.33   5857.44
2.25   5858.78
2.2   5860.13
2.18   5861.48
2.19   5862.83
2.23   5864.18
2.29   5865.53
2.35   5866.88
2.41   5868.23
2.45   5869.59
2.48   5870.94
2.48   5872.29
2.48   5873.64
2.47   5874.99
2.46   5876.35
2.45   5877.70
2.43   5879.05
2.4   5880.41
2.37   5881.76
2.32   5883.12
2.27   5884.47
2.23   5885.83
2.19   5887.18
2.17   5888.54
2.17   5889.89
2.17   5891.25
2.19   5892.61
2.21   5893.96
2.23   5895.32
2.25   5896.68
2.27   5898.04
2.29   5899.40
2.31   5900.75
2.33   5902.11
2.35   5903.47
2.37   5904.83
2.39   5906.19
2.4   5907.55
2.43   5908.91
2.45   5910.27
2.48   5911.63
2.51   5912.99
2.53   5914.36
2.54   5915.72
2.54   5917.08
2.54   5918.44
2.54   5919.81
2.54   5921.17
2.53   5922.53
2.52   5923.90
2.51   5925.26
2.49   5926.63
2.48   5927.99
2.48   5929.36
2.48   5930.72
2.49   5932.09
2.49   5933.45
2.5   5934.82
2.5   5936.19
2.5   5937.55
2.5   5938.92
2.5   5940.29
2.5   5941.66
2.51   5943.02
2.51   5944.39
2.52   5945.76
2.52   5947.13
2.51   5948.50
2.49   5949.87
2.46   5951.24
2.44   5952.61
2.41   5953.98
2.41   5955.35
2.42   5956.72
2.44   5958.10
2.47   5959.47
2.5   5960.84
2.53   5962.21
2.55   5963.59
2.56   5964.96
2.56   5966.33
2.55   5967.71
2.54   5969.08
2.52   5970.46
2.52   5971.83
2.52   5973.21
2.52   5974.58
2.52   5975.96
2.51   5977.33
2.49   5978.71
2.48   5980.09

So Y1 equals 2.54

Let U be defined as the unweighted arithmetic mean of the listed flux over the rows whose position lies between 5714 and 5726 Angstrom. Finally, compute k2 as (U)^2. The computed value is 6.7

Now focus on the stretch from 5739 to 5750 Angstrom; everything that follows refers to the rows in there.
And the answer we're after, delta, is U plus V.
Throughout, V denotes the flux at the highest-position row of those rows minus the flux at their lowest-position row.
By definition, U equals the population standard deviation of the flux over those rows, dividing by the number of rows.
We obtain -0.08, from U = 0.0474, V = -0.13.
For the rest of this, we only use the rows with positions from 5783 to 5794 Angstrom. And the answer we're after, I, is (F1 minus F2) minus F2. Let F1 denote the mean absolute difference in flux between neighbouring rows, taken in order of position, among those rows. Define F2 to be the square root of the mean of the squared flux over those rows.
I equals -5.09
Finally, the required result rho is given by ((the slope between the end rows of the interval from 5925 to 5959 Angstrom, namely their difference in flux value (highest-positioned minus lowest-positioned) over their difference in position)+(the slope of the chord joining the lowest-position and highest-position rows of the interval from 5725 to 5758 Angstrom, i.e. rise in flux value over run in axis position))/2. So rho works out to -0.0048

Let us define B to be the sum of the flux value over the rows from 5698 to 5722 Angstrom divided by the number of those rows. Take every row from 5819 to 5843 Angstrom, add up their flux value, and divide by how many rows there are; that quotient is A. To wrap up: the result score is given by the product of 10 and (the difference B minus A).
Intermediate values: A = 2.60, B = 2.47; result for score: -1.3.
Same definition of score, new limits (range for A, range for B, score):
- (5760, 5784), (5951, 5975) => -0.3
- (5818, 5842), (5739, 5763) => -0.5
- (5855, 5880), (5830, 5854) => 2.4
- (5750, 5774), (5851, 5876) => -1.4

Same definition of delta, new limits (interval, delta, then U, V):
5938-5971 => 0.06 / 0.0449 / 0.02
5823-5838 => 0.03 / 0.0242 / 0.01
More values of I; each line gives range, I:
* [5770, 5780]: -5.05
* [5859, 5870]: -4.54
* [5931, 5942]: -4.99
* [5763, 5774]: -5.07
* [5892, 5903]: -4.50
